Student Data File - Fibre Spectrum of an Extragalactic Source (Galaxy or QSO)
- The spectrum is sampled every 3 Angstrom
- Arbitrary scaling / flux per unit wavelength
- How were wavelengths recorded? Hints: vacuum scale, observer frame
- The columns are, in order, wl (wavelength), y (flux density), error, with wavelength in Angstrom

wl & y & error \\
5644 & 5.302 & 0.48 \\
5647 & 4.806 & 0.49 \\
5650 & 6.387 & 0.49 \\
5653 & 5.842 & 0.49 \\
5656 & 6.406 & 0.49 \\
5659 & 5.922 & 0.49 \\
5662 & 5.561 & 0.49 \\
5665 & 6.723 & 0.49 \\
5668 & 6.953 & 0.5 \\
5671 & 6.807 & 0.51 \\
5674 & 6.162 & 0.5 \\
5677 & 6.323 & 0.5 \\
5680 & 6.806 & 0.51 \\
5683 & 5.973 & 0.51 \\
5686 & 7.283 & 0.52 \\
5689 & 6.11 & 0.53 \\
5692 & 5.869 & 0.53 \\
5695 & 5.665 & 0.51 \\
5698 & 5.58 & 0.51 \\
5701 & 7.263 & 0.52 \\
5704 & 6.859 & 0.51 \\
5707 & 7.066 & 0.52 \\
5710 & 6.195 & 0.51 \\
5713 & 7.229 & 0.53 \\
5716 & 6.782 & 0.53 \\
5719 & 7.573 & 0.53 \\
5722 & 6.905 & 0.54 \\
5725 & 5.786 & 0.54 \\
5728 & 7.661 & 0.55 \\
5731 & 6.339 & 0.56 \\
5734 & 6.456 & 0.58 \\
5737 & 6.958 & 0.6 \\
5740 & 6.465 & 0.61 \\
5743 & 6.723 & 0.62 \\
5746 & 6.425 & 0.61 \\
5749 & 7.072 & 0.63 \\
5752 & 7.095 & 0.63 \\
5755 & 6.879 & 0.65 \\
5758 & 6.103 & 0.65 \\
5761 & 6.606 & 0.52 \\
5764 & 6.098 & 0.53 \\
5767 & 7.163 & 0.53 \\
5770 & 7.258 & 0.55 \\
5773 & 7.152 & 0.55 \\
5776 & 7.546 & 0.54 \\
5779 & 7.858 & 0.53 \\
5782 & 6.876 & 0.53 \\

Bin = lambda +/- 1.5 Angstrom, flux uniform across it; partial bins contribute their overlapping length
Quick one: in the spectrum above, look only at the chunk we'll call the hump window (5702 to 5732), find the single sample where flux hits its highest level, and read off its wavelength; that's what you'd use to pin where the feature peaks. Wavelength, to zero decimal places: 5728 Angstrom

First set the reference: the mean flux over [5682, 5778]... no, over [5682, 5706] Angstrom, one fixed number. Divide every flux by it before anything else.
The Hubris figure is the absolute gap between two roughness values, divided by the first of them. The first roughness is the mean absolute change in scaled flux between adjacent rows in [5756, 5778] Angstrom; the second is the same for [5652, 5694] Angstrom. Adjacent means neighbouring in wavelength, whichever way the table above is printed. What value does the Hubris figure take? 0.35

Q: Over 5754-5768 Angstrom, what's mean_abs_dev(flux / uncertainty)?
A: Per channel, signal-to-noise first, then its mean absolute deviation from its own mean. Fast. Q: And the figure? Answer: 1.26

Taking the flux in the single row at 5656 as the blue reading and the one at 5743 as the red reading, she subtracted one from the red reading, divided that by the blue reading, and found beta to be 0.89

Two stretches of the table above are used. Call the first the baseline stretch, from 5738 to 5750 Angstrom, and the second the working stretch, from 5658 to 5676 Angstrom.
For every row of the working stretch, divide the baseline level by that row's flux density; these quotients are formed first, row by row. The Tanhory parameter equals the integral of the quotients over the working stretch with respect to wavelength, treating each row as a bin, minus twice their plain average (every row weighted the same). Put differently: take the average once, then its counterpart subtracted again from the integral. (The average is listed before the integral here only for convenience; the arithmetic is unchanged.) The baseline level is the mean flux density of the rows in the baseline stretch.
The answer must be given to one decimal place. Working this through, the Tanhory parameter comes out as 16.9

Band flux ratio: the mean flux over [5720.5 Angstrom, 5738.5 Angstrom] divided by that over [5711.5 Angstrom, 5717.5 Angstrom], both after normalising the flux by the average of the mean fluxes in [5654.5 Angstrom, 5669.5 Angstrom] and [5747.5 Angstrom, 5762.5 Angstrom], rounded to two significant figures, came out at 0.95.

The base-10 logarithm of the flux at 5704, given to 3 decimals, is 0.836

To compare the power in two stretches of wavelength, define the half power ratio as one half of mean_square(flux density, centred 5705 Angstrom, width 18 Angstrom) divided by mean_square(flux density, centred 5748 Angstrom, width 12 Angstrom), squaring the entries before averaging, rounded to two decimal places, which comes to 0.48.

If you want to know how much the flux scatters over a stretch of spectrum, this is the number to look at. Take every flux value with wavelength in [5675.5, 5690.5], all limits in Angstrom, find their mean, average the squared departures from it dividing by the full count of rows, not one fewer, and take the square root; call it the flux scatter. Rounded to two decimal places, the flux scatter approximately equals 0.48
